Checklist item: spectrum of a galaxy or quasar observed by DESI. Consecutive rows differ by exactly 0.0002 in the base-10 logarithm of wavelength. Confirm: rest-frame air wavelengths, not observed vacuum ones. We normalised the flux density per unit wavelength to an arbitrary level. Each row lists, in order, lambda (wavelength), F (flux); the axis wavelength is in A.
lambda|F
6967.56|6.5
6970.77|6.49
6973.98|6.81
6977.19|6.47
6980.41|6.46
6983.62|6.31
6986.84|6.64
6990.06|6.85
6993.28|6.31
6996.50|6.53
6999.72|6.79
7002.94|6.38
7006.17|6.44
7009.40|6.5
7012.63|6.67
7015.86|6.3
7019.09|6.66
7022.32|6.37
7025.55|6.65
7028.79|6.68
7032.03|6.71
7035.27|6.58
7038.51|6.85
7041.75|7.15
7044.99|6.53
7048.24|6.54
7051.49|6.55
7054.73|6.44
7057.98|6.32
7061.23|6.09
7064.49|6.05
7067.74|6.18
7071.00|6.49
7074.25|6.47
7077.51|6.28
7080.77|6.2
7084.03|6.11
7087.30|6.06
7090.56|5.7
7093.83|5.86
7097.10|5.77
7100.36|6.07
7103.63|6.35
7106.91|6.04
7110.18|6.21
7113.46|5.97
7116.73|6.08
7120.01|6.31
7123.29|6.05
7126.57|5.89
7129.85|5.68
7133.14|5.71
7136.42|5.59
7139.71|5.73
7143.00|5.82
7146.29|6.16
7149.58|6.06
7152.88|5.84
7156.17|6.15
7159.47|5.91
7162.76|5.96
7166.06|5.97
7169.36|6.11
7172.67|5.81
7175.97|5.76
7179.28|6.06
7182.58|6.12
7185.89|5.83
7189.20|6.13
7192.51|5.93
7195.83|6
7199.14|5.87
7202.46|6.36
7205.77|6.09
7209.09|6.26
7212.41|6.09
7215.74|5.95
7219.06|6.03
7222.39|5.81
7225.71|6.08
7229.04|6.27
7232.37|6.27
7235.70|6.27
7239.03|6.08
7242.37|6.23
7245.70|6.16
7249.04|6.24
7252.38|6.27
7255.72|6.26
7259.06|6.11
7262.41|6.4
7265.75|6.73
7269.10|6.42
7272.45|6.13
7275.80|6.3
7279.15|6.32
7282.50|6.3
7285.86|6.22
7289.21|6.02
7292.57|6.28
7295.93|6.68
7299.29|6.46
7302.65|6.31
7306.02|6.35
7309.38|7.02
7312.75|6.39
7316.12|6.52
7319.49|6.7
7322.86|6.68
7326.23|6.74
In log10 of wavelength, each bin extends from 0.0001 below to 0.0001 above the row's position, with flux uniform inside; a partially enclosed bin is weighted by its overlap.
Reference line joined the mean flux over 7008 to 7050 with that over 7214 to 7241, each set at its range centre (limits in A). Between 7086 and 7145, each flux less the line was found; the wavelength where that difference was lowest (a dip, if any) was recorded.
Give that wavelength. 7090.56 A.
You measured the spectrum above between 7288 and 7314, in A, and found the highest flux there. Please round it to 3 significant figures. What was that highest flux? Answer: 7.02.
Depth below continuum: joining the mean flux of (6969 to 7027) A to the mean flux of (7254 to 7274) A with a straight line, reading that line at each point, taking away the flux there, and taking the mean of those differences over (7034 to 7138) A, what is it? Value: 0.28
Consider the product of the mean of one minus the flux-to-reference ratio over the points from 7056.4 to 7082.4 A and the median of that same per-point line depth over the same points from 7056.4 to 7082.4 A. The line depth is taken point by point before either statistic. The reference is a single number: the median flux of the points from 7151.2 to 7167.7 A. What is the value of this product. 0.0024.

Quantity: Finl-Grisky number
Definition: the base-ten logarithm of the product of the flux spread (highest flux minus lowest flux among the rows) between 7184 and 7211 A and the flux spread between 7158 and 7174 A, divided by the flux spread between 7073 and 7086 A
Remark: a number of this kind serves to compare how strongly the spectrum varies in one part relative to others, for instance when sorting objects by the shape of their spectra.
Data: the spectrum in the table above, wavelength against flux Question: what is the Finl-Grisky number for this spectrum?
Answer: -0.4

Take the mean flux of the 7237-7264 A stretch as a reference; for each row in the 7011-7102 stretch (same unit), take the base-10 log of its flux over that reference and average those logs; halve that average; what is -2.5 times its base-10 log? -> 5.8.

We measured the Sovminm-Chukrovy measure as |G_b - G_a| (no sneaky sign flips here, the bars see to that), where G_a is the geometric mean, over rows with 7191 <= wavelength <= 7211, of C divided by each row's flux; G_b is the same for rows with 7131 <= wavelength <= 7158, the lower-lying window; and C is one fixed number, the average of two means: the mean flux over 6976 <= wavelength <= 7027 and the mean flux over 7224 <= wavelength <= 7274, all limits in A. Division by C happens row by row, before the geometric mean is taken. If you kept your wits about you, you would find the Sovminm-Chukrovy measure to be 0.036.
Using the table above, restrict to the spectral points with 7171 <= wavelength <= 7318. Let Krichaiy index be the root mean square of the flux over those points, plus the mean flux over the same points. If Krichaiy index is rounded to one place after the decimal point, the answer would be 12.4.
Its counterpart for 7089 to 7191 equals 11.9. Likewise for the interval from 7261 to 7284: 12.7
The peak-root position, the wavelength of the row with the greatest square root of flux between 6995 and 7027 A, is 6999.72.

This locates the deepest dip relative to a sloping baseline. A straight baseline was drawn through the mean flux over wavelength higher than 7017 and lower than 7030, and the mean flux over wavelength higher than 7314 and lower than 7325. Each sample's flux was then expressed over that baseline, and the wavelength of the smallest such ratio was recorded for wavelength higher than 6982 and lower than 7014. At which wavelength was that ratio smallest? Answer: 6993.28 A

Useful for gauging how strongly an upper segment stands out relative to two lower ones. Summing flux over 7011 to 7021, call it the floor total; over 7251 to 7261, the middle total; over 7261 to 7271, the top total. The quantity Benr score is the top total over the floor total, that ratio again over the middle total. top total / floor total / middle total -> 0.0534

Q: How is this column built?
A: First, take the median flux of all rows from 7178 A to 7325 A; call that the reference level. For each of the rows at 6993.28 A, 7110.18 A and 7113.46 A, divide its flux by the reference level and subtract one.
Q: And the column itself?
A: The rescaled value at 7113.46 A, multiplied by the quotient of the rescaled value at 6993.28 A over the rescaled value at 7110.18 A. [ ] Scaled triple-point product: 0.046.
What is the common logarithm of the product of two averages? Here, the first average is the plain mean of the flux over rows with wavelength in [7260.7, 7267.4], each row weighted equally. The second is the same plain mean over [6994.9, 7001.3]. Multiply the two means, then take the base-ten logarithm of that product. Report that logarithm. 1.64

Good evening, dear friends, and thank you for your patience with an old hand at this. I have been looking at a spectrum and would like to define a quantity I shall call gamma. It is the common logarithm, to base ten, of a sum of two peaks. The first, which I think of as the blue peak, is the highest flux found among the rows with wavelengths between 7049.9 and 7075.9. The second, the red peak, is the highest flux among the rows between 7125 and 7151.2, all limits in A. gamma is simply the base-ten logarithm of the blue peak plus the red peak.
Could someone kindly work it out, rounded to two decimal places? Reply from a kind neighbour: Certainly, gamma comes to 1.10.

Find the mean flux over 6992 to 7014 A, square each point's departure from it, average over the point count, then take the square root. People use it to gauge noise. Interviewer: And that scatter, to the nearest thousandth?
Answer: 0.154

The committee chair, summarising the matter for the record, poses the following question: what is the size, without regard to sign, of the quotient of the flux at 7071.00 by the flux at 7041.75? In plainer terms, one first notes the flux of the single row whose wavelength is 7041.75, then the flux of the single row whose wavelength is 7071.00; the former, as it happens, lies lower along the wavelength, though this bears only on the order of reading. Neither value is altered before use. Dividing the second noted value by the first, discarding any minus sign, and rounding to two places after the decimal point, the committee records 0.91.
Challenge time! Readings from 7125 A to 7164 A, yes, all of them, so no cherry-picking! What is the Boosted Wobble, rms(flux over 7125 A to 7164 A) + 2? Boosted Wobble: 7.88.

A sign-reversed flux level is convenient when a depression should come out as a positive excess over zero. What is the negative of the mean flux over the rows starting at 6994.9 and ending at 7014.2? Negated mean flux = -6.6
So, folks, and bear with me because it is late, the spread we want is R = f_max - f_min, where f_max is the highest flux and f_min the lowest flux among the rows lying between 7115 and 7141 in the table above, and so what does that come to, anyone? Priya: 0.7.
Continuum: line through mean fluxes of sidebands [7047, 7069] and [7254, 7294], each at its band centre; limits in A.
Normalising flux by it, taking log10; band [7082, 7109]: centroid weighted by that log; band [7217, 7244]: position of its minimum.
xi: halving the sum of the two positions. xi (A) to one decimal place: 7158.3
